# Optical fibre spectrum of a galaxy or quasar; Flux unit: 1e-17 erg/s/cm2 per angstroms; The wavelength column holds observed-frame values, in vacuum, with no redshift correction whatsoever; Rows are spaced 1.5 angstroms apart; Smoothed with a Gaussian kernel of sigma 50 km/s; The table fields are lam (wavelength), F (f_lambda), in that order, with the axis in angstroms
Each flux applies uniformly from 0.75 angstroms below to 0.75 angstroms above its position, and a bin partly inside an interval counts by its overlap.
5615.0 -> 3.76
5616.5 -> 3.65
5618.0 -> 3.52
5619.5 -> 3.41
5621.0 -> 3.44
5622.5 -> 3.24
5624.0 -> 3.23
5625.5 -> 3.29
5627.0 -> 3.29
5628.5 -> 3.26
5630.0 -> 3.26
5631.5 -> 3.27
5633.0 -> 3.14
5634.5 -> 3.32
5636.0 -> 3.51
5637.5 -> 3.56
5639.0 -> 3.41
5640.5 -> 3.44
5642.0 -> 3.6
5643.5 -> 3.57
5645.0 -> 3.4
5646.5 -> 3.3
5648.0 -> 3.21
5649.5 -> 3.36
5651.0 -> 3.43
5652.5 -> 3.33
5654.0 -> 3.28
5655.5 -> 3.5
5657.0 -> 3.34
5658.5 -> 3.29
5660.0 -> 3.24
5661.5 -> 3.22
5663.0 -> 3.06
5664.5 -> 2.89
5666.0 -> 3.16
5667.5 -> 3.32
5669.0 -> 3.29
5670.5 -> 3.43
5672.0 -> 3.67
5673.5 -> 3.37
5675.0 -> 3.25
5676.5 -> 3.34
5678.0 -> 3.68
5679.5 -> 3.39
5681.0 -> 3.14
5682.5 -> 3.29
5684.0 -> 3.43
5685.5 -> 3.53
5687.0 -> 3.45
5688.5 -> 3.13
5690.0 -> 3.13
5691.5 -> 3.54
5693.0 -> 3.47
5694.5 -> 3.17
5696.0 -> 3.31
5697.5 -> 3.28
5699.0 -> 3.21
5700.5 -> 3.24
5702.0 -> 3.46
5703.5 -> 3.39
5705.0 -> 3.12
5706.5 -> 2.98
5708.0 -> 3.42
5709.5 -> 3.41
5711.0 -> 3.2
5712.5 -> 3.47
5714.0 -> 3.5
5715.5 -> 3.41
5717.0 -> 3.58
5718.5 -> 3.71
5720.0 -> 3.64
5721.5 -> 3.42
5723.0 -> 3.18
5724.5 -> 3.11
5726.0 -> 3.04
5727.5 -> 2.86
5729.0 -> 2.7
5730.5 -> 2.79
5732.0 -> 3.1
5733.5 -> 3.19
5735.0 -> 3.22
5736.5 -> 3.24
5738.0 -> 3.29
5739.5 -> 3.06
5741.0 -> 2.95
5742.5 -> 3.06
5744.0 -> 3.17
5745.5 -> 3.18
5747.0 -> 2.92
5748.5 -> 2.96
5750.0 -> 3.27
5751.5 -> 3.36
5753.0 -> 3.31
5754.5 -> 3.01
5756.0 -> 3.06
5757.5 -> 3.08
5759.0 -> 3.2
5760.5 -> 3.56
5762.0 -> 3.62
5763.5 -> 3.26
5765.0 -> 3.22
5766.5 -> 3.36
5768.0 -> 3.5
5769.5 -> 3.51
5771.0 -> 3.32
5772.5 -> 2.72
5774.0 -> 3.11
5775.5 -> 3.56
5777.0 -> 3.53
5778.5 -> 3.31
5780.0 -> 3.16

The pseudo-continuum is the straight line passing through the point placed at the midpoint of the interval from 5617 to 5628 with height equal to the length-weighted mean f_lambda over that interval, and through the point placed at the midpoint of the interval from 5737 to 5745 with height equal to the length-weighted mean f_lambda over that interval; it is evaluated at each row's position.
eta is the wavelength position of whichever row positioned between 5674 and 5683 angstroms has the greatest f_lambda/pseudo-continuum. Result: 5678.0 angstroms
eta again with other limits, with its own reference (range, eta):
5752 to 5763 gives 5762.0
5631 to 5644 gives 5642.0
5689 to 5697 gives 5691.5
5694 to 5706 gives 5702.0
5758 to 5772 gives 5762.0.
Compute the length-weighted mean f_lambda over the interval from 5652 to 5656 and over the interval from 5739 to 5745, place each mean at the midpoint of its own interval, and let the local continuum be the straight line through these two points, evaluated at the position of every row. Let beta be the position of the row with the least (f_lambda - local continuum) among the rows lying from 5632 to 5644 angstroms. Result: 5633.0 angstroms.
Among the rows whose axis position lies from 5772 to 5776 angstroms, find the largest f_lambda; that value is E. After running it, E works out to 3.56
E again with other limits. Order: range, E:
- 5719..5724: 3.64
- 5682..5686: 3.53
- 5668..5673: 3.67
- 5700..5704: 3.46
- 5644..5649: 3.4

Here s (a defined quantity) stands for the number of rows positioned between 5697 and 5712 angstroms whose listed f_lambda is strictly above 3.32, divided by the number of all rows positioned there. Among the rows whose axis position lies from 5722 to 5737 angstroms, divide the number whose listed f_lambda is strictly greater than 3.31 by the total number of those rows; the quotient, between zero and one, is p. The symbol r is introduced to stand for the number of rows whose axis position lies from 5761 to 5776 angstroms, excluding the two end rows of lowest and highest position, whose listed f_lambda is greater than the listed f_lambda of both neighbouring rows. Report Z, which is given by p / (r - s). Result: 0.00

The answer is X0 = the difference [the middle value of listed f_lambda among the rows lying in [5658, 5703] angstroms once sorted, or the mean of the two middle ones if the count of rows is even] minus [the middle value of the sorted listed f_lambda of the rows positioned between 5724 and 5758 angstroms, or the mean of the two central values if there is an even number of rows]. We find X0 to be 0.21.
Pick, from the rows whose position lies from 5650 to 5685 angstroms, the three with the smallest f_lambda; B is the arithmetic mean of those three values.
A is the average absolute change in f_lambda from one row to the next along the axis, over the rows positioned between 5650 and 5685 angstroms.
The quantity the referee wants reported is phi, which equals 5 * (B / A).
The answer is 95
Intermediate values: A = 0.16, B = 3.03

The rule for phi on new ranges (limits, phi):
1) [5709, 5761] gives 101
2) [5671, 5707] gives 90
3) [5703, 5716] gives 85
